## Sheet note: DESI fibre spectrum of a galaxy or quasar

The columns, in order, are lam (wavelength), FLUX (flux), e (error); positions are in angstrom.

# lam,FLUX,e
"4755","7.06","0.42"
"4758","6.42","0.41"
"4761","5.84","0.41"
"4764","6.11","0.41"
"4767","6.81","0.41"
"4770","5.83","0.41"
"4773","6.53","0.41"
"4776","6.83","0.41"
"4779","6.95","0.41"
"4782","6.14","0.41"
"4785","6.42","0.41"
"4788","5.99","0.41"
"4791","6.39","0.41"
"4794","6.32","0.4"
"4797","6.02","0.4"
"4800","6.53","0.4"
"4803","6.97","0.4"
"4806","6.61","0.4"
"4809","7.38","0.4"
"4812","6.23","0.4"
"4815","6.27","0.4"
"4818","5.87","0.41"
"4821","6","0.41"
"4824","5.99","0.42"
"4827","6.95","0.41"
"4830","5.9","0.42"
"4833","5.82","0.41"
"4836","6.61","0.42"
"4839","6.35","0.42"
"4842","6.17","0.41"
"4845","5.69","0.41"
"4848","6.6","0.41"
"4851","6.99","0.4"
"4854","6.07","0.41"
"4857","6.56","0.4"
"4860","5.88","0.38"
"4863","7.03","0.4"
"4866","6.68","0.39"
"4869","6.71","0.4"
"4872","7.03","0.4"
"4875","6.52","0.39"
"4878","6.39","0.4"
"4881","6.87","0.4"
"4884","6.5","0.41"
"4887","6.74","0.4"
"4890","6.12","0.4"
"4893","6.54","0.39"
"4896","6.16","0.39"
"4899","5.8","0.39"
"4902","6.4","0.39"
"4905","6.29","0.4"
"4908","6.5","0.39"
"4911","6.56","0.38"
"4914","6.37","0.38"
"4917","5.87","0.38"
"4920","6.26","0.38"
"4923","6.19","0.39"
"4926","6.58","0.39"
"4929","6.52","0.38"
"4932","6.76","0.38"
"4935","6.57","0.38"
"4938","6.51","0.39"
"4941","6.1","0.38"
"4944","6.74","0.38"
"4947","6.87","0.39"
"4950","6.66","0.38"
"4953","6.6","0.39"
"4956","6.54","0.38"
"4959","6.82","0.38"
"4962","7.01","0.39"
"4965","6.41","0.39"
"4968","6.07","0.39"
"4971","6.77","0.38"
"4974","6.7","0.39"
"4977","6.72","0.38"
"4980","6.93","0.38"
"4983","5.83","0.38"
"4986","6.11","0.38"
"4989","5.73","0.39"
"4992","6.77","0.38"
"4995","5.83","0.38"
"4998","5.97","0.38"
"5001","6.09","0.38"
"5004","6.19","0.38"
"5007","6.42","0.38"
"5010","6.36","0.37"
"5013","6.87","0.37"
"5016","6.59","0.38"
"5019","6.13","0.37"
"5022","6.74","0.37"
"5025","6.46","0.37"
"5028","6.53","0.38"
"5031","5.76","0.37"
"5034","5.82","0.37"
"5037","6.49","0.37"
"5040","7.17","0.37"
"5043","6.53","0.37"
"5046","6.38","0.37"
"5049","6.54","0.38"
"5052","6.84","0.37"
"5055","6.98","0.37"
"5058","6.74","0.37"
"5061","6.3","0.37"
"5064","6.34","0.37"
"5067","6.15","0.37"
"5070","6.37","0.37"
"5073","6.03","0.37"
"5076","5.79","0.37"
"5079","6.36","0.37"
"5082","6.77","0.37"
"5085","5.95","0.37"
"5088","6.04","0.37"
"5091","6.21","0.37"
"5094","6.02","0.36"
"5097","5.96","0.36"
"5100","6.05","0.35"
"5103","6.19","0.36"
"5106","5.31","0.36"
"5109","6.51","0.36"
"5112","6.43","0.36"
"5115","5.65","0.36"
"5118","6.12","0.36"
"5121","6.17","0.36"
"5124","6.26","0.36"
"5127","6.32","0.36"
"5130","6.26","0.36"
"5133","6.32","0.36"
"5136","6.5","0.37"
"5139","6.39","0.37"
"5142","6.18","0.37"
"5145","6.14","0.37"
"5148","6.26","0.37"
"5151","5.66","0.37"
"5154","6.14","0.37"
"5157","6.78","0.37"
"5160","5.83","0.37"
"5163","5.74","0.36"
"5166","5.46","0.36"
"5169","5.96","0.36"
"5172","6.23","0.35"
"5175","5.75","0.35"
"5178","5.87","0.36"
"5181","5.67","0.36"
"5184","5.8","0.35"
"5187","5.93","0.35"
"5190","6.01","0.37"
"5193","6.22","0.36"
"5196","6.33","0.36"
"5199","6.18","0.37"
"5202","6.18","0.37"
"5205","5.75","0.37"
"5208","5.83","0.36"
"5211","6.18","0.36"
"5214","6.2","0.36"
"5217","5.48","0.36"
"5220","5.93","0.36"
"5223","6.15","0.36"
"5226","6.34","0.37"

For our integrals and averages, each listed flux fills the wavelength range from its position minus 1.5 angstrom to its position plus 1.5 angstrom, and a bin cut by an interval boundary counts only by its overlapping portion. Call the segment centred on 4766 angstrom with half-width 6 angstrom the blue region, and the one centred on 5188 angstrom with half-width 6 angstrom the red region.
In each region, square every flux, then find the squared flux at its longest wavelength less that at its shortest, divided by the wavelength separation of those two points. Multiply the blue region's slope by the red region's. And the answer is -0.007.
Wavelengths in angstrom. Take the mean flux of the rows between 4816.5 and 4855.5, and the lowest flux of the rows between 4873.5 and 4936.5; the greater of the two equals 6.23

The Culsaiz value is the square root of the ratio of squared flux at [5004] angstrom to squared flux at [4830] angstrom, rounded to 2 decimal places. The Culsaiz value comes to 1.05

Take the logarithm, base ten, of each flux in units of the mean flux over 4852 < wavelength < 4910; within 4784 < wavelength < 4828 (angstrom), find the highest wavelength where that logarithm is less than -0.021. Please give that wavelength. 4824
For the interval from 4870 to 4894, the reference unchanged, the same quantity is 4890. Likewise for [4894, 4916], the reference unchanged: 4899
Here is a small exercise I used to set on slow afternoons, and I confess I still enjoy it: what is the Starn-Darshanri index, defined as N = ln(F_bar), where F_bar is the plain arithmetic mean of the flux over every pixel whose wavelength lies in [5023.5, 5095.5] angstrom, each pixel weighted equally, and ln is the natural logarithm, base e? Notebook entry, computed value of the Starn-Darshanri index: 1.85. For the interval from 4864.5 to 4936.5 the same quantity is 1.86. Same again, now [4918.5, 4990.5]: 1.87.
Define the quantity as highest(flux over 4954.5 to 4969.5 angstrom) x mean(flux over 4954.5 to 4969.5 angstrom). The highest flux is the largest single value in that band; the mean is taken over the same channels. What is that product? 46.1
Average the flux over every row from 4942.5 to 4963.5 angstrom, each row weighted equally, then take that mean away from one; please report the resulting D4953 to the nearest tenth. -5.7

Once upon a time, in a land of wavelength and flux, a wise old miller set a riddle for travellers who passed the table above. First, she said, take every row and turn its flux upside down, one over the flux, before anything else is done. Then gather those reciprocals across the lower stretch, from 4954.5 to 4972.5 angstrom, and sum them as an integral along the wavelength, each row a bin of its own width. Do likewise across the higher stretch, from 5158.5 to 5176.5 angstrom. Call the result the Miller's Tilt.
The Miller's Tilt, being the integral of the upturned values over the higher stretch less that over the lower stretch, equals 0.36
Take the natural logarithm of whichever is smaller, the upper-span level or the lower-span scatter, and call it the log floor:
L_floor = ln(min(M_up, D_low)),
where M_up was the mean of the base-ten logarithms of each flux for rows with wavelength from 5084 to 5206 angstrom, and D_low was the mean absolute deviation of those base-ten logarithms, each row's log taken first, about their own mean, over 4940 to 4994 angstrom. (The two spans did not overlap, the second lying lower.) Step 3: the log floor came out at -3.83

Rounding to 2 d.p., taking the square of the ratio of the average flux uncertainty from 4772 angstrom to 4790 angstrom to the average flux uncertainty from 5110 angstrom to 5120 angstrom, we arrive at 1.30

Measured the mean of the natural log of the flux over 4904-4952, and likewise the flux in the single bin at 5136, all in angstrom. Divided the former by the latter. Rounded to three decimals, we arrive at 0.287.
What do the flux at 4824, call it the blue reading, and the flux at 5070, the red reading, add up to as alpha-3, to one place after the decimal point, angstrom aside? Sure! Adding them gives 12.4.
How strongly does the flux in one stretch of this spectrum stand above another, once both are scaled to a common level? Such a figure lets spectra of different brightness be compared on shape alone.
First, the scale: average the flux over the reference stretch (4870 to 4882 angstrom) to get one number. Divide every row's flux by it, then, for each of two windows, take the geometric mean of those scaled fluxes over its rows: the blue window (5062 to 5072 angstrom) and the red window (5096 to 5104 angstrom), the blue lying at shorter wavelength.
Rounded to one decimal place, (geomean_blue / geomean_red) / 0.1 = 10.4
